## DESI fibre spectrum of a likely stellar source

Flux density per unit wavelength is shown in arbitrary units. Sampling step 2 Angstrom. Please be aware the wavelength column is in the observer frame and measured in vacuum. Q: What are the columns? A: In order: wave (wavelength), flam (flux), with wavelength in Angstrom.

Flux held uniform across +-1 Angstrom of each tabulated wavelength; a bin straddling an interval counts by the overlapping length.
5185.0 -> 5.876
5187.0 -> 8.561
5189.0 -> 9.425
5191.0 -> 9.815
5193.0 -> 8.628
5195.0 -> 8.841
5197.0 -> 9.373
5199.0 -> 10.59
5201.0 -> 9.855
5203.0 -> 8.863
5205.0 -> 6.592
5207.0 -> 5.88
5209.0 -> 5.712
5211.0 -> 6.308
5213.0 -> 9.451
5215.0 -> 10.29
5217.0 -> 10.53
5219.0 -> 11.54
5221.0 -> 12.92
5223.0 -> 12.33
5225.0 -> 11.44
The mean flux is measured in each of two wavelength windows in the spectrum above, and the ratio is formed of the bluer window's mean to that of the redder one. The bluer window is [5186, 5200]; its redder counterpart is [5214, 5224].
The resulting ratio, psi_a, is 0.81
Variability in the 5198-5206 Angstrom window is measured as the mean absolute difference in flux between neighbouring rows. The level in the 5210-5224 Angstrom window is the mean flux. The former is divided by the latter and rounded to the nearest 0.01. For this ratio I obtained 0.13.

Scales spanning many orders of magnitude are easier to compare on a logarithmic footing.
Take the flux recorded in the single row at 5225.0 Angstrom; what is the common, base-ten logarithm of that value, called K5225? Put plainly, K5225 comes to 1.06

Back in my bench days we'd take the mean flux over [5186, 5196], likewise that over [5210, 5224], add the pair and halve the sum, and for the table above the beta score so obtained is 9.8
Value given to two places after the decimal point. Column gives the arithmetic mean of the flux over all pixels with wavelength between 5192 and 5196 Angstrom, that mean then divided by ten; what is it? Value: 0.87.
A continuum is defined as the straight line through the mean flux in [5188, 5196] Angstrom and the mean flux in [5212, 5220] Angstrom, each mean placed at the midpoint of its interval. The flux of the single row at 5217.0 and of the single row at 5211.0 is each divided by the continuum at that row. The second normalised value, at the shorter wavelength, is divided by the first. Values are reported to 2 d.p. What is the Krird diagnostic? 0.62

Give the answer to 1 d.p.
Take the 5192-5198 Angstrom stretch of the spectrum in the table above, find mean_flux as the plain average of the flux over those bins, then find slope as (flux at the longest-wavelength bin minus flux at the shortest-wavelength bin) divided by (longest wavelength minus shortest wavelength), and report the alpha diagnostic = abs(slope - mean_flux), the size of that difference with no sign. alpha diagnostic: 8.8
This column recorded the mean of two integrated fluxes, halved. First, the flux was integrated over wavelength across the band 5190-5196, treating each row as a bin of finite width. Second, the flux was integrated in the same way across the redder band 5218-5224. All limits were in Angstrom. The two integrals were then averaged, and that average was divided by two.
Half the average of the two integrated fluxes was 32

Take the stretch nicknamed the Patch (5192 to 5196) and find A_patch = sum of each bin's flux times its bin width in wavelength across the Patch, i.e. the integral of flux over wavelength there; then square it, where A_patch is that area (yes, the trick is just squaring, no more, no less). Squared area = 1221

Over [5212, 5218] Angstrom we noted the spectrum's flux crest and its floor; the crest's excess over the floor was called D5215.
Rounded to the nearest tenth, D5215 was 1.1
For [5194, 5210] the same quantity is 4.9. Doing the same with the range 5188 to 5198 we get 1.2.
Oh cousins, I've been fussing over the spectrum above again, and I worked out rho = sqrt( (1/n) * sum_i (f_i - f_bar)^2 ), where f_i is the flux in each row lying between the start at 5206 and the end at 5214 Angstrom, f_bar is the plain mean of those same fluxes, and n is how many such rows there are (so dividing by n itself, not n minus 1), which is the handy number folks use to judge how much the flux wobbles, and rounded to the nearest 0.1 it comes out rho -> 1.5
